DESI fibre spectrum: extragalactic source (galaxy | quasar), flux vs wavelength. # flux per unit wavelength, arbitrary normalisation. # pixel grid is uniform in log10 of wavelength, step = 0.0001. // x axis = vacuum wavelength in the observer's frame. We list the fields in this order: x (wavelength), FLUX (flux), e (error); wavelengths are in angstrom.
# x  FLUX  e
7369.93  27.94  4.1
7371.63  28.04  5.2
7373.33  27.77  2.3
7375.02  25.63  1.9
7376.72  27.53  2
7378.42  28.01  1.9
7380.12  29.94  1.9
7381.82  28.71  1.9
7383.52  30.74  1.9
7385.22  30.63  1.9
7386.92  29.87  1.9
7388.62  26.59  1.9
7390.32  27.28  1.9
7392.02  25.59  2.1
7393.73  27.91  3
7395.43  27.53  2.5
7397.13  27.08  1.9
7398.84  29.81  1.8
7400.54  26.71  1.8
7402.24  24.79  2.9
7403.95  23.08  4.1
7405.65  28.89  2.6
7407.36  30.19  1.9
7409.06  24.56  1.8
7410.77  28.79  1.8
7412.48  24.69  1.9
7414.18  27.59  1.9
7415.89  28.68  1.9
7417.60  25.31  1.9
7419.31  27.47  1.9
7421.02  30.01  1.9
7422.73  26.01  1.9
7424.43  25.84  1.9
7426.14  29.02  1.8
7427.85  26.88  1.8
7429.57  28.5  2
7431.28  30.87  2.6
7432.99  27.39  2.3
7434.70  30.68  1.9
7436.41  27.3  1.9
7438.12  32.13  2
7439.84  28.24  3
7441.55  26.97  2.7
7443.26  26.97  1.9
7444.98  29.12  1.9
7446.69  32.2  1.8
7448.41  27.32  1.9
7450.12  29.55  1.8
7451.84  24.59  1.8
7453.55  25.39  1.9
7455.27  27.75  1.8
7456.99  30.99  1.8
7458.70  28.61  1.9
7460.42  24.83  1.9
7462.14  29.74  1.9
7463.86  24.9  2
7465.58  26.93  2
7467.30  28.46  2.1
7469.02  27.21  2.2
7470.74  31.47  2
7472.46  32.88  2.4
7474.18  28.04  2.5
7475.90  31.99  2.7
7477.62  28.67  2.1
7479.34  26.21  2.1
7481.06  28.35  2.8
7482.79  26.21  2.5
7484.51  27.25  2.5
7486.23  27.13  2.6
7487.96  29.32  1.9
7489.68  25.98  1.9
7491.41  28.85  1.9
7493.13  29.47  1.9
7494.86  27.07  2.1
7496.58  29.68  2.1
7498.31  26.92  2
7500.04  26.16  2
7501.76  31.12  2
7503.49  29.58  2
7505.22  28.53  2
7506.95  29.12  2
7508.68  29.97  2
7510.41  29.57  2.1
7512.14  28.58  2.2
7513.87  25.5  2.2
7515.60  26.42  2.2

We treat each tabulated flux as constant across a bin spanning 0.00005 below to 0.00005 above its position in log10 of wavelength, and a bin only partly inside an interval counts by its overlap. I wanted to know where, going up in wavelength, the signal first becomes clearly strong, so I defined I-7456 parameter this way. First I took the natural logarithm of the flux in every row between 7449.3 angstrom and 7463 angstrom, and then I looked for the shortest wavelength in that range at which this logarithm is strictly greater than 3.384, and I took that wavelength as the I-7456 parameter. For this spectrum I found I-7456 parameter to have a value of 7450.12 angstrom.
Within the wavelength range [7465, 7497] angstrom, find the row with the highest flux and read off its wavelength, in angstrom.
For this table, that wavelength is 7472.46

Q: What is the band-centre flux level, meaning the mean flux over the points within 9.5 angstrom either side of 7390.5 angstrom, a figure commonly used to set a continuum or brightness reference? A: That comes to 28.3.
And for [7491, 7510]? 28.8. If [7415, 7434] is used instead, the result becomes 27.8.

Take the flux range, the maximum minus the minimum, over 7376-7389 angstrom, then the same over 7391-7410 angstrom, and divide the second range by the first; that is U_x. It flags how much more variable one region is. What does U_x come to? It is 1.7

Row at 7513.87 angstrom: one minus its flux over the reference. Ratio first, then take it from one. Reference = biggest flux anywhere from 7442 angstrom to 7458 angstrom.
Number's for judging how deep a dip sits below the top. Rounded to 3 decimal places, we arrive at 0.208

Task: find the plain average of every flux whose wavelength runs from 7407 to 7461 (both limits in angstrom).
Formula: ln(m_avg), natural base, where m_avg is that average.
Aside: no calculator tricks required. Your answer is 3.330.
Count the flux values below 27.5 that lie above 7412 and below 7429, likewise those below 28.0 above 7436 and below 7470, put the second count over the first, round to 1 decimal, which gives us 1.8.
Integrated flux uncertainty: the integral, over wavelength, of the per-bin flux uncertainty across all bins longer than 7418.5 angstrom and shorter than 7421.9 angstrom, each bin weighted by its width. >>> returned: 6.5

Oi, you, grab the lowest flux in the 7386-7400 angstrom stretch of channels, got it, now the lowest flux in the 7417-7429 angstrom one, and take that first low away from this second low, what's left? -0.3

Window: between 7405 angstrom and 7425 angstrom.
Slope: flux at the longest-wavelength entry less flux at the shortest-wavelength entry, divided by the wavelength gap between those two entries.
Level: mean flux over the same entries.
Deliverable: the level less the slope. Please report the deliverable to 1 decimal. 27.5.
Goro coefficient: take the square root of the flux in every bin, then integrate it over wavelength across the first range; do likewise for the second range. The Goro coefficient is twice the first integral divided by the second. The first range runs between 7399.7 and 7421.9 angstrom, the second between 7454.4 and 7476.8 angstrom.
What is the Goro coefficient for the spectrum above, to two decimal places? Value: 1.92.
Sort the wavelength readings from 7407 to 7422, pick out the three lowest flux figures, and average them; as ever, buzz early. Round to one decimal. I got 24.9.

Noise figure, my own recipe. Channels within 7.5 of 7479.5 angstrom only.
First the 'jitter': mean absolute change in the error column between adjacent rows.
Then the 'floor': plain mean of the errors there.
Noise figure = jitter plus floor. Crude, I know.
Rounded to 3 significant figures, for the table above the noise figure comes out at 2.72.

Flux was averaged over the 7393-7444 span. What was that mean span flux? 27.7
